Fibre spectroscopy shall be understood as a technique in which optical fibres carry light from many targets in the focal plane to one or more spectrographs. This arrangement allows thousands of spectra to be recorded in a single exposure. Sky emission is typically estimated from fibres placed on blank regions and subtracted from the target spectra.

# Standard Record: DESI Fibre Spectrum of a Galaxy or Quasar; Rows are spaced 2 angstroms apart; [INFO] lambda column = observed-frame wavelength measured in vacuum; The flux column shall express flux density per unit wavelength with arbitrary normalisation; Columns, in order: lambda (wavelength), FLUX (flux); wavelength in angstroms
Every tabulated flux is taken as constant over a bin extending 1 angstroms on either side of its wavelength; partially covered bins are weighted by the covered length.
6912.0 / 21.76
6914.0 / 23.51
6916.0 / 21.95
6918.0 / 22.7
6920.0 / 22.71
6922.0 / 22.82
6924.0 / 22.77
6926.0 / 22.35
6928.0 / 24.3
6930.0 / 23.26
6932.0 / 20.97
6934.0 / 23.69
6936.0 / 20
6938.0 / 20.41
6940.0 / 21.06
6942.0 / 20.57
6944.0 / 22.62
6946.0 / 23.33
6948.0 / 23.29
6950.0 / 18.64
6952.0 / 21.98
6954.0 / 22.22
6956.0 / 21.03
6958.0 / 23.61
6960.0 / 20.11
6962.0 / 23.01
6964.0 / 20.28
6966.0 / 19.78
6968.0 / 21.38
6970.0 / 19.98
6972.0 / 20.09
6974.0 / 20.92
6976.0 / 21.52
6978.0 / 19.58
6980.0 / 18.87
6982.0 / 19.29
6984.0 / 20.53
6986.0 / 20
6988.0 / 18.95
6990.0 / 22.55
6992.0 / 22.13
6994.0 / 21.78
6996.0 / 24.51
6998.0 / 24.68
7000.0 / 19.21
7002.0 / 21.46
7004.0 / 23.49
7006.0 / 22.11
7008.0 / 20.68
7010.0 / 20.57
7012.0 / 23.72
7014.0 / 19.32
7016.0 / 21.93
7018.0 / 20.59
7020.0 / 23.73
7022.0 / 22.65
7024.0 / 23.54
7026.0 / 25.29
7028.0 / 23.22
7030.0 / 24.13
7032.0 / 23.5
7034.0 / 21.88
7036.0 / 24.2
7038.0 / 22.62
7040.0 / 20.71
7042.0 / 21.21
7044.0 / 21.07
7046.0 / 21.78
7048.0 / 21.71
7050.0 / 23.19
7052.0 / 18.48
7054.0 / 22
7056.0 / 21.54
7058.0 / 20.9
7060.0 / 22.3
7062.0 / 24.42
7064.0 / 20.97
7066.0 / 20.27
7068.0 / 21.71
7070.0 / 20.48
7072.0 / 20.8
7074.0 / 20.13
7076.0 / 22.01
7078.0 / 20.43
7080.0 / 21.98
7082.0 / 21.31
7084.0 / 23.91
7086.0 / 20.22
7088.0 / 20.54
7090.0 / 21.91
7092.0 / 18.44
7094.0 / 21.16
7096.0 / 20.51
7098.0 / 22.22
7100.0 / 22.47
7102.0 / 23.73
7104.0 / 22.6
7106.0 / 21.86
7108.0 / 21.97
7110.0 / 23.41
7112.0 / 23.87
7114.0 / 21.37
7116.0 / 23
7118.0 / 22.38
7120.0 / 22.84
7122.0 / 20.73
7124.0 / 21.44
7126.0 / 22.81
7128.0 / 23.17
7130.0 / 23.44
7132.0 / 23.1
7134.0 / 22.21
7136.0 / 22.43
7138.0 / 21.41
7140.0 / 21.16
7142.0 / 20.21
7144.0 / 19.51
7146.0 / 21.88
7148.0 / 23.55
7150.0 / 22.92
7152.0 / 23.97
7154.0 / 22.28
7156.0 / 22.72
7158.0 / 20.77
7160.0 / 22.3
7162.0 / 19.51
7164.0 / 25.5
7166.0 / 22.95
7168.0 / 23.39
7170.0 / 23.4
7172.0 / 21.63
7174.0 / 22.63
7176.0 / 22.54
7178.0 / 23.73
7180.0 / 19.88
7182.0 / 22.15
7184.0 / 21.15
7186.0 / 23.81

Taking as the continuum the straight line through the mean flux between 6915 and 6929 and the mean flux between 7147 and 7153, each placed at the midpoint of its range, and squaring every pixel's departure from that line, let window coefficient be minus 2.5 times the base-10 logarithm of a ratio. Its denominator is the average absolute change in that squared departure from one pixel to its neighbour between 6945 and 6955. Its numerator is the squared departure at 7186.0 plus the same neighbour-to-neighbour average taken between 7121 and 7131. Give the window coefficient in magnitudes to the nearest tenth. 1.7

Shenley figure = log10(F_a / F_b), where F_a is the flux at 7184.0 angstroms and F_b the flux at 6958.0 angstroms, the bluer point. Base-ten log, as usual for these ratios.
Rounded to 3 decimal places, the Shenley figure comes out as -0.048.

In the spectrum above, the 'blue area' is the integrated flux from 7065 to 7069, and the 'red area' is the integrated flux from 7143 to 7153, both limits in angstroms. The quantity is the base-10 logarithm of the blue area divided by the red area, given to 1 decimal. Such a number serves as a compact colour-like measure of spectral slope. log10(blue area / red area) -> -0.4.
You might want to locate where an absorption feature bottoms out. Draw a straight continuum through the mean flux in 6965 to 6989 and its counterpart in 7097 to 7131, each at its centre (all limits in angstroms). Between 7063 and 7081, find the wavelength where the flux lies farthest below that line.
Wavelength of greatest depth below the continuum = 7074.0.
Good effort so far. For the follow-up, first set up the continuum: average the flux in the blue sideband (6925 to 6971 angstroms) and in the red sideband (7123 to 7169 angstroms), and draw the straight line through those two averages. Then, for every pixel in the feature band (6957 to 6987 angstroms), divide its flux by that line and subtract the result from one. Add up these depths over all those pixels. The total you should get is 0.8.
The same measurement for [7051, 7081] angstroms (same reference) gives 0.5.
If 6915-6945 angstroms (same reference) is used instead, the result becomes -0.4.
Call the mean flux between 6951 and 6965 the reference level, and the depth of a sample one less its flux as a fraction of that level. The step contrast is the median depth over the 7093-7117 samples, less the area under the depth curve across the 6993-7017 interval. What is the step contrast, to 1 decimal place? 0.2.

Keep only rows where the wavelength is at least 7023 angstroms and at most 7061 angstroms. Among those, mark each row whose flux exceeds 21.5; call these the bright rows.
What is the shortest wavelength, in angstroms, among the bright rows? 7024.0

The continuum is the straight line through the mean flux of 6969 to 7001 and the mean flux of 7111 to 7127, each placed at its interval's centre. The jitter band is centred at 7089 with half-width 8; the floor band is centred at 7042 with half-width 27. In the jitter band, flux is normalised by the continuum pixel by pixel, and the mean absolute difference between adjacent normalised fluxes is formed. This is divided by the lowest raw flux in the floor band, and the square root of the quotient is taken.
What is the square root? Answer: 0.072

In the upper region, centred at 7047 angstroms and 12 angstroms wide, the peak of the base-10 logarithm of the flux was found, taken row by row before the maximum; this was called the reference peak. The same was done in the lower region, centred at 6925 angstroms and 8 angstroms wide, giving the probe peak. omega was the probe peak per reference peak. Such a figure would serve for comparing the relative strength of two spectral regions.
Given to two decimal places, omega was 1.01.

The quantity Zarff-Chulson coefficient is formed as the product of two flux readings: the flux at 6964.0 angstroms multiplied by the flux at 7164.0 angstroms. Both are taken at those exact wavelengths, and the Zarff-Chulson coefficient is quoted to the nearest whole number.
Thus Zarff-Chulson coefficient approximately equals 517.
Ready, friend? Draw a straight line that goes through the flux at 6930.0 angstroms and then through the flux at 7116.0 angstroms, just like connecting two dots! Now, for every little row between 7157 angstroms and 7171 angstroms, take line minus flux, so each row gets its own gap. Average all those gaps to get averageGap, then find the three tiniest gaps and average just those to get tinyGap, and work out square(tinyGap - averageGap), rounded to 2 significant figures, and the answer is 2.4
